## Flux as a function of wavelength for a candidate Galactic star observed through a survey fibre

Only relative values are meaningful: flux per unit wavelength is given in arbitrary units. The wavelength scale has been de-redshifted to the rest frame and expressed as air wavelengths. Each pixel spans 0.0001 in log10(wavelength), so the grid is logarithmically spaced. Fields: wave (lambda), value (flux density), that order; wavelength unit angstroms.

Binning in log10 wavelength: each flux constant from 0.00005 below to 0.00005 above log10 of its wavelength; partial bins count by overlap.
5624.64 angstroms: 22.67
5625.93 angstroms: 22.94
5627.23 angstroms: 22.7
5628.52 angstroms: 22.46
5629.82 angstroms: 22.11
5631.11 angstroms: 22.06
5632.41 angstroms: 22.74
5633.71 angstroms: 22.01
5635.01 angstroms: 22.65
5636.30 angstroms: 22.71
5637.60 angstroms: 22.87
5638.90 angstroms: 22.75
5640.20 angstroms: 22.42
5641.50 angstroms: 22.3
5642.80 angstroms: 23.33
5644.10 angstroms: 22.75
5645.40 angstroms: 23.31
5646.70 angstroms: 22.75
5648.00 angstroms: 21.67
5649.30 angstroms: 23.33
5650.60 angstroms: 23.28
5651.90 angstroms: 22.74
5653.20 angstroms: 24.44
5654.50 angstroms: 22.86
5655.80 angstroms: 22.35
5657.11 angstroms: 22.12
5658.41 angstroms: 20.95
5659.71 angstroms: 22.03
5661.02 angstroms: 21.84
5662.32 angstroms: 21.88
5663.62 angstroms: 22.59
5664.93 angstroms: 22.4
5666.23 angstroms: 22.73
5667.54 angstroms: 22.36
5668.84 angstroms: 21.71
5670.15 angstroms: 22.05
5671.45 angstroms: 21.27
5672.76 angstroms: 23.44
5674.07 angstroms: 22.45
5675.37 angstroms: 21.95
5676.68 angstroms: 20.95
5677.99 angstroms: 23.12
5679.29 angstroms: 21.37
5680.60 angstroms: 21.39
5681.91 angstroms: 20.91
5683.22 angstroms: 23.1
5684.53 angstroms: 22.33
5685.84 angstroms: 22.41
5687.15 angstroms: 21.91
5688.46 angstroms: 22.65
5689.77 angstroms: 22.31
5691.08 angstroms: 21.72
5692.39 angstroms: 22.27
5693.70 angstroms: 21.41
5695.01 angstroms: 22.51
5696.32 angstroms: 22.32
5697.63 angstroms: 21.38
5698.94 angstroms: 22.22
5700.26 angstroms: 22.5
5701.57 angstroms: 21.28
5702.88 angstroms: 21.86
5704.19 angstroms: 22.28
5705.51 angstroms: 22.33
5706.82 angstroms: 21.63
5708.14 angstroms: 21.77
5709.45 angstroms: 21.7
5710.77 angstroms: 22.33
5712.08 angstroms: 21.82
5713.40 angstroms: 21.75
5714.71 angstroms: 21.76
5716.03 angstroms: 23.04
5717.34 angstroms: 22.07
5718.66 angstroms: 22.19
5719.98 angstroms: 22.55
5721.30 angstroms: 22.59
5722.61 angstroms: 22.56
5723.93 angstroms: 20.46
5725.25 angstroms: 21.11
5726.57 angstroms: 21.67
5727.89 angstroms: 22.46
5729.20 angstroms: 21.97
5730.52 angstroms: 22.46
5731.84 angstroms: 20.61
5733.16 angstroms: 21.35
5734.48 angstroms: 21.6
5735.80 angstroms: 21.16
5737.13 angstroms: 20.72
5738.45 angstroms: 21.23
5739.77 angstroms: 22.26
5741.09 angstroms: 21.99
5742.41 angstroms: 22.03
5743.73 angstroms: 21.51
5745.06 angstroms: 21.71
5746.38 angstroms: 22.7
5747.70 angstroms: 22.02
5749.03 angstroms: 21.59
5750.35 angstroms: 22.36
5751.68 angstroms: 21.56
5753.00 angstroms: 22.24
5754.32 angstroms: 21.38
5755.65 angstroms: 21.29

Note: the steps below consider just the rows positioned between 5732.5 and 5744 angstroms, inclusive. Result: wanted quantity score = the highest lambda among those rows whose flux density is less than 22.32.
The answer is 5743.73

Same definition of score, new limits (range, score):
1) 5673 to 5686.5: 5681.91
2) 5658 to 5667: 5662.32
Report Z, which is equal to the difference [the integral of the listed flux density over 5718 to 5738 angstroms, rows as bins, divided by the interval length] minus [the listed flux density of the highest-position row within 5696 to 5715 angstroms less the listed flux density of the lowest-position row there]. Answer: 22.2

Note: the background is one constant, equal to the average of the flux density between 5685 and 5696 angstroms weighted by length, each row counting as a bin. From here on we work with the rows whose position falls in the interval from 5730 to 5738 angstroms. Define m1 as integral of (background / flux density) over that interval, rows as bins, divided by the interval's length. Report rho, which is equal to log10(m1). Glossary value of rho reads 0.017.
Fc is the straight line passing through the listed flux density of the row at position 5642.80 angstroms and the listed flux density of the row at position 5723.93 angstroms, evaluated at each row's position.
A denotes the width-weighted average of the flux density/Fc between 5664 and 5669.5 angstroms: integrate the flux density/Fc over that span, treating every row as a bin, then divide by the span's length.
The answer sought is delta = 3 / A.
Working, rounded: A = 0.99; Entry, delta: 3.03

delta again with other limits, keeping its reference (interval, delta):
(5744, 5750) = 2.68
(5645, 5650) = 3.05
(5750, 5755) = 2.67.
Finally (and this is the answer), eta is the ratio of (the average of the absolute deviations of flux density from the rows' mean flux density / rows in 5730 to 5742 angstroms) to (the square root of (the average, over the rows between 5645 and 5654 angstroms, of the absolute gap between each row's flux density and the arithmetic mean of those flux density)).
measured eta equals 0.7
